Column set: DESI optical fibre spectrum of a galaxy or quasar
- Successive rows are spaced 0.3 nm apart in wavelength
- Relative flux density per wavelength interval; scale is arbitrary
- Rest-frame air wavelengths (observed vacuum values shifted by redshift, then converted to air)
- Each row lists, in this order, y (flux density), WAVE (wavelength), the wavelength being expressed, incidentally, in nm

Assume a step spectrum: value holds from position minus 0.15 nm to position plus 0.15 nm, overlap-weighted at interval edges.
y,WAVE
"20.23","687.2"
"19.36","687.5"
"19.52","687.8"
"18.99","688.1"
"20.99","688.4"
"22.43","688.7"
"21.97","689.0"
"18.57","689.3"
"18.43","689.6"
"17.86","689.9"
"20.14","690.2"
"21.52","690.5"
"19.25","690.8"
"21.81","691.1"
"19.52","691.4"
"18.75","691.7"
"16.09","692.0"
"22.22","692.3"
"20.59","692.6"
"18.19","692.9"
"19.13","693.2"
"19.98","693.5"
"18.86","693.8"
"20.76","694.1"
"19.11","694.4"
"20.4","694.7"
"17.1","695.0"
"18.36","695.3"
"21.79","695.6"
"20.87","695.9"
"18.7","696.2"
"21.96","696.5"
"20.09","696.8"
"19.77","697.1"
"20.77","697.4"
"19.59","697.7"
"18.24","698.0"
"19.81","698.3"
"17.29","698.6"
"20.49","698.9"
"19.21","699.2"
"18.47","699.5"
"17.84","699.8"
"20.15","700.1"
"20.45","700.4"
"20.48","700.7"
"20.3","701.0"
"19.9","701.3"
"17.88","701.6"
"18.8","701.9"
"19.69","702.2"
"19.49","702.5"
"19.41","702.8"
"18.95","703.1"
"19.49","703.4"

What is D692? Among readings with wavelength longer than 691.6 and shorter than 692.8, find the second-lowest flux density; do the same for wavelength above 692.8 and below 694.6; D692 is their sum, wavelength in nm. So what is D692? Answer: 37.6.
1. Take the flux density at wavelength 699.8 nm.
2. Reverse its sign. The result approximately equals -17.8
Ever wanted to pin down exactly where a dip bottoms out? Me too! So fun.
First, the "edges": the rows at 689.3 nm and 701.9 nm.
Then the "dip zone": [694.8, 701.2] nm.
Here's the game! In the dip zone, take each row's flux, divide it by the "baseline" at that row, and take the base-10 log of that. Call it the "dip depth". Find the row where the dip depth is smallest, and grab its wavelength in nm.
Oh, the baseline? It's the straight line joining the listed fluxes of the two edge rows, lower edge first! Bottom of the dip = 695.0 nm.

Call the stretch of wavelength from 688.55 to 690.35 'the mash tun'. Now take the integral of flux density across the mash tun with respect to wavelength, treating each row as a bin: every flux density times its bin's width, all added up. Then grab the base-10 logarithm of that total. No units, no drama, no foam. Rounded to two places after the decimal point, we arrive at 1.55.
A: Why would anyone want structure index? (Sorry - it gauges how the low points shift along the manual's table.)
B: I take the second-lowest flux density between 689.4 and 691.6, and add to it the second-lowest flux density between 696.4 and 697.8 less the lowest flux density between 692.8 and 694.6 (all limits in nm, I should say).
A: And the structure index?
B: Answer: 20.0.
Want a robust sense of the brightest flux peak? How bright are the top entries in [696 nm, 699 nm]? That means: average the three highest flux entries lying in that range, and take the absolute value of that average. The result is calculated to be 21.1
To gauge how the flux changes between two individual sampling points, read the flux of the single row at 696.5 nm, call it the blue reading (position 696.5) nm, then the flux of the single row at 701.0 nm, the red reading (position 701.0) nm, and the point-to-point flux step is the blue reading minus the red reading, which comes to 1.7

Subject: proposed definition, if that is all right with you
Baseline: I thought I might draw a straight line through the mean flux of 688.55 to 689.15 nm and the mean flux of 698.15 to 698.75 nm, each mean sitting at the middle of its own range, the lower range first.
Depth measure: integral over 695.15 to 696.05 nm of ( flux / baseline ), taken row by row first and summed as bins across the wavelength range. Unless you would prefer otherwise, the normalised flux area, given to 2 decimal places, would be 0.93 nm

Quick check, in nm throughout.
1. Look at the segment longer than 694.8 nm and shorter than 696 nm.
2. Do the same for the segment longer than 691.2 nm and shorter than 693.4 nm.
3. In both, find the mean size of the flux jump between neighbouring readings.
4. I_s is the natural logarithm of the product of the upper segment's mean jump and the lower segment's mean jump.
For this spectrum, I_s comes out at 1.5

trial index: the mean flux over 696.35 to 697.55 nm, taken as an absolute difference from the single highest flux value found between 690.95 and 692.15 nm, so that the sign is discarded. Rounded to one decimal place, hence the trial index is 1.2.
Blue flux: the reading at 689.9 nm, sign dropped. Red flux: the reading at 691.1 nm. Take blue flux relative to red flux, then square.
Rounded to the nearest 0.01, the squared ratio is 0.67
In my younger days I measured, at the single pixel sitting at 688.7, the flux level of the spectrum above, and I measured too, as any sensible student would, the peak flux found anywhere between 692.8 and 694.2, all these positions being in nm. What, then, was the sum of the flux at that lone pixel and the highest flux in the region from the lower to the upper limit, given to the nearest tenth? 43.2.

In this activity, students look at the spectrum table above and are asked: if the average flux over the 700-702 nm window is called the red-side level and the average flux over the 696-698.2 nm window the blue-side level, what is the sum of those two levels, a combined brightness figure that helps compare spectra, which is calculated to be 39.6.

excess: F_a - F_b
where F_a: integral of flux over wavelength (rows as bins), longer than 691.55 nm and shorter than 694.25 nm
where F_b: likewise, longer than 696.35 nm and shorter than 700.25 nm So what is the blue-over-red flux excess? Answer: -24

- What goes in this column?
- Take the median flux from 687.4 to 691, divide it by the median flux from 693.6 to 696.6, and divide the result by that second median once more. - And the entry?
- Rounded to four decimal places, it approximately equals 0.0498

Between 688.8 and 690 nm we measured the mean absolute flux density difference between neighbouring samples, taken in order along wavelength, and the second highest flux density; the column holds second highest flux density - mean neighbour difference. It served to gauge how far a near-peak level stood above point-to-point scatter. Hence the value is 17.2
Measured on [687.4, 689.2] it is 21.1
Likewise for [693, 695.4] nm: 18.8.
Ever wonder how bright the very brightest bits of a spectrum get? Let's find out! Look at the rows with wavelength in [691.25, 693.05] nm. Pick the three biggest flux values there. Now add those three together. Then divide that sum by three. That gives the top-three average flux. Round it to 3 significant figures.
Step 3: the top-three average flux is 20.8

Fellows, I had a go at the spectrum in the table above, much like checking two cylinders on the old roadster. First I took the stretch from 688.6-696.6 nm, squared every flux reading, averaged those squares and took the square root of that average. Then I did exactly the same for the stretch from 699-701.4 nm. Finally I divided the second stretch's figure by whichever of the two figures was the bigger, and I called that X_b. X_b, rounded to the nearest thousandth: 0.988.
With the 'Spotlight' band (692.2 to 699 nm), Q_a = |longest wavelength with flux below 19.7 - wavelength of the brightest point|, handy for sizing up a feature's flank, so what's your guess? 6.30 nm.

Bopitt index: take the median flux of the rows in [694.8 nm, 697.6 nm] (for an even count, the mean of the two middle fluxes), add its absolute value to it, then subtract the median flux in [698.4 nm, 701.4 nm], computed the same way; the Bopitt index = 20.2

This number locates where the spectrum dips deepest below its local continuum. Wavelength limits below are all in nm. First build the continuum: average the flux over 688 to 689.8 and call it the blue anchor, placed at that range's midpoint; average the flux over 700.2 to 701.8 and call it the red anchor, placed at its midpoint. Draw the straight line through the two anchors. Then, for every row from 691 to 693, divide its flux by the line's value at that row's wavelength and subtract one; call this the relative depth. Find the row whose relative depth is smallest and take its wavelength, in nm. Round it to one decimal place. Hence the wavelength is 692.0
